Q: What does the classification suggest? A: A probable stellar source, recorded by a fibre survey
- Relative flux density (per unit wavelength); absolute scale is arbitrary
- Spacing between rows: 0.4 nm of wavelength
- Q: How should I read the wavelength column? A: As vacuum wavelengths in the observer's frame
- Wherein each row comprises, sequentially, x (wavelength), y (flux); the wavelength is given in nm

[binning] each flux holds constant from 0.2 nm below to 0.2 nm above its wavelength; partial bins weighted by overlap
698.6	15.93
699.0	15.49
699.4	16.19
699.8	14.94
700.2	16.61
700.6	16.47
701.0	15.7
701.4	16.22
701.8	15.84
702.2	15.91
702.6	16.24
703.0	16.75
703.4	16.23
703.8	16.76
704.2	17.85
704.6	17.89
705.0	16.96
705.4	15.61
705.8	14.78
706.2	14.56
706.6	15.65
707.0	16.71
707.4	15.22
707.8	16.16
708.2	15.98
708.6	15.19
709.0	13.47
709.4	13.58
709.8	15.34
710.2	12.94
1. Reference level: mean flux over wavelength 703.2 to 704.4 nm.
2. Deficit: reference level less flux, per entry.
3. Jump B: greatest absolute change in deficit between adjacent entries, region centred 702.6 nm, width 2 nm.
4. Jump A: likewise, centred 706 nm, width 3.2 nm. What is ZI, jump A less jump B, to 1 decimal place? 1.0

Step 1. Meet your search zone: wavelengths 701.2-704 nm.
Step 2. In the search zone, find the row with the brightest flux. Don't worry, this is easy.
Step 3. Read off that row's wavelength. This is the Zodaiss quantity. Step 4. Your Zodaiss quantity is 703.8 nm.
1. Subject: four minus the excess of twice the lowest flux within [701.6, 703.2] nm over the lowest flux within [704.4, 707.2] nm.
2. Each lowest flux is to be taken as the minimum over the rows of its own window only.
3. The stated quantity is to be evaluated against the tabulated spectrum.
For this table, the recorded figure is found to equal -13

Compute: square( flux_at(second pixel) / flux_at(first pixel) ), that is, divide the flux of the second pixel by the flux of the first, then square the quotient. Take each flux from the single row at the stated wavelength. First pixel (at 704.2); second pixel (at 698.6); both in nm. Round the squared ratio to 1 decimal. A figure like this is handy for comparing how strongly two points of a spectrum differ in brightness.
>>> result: 0.8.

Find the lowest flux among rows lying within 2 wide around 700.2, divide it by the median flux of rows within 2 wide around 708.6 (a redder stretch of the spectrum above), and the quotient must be 0.98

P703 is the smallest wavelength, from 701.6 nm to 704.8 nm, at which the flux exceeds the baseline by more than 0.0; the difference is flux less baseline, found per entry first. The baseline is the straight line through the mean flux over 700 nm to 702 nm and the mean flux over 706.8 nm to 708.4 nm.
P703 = 702.6 nm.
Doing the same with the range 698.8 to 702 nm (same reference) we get 700.2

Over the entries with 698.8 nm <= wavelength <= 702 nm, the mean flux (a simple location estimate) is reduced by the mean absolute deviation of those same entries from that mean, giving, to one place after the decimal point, 15.5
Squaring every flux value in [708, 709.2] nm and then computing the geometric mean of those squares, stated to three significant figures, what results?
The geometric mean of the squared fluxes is 220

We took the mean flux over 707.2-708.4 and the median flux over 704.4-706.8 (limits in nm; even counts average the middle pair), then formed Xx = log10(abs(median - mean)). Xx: -0.8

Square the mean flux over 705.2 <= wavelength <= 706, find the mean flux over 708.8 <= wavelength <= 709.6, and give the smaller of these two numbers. 13.5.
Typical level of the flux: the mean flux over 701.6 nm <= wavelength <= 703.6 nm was 16.19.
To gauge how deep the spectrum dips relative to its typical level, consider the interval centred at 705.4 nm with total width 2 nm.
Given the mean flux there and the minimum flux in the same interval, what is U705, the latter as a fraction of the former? 0.91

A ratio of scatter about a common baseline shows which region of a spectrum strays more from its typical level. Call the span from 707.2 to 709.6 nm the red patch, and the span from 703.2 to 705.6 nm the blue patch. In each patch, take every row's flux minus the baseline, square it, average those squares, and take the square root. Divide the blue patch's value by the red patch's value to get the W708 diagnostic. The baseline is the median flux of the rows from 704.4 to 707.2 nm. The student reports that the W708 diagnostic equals 1.2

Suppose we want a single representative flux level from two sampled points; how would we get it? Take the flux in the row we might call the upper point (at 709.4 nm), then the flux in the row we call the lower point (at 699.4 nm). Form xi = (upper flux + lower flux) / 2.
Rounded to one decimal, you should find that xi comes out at 14.9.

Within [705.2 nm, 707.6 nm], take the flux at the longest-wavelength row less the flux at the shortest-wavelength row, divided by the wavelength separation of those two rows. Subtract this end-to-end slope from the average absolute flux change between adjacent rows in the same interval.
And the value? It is 1.1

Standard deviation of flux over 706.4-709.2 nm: 1.0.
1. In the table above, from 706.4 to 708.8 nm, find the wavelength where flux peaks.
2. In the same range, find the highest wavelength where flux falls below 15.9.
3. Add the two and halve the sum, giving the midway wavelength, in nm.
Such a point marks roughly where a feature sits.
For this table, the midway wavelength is 707.80 nm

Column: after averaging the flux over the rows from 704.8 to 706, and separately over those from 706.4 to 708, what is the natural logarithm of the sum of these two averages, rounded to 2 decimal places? 3.46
